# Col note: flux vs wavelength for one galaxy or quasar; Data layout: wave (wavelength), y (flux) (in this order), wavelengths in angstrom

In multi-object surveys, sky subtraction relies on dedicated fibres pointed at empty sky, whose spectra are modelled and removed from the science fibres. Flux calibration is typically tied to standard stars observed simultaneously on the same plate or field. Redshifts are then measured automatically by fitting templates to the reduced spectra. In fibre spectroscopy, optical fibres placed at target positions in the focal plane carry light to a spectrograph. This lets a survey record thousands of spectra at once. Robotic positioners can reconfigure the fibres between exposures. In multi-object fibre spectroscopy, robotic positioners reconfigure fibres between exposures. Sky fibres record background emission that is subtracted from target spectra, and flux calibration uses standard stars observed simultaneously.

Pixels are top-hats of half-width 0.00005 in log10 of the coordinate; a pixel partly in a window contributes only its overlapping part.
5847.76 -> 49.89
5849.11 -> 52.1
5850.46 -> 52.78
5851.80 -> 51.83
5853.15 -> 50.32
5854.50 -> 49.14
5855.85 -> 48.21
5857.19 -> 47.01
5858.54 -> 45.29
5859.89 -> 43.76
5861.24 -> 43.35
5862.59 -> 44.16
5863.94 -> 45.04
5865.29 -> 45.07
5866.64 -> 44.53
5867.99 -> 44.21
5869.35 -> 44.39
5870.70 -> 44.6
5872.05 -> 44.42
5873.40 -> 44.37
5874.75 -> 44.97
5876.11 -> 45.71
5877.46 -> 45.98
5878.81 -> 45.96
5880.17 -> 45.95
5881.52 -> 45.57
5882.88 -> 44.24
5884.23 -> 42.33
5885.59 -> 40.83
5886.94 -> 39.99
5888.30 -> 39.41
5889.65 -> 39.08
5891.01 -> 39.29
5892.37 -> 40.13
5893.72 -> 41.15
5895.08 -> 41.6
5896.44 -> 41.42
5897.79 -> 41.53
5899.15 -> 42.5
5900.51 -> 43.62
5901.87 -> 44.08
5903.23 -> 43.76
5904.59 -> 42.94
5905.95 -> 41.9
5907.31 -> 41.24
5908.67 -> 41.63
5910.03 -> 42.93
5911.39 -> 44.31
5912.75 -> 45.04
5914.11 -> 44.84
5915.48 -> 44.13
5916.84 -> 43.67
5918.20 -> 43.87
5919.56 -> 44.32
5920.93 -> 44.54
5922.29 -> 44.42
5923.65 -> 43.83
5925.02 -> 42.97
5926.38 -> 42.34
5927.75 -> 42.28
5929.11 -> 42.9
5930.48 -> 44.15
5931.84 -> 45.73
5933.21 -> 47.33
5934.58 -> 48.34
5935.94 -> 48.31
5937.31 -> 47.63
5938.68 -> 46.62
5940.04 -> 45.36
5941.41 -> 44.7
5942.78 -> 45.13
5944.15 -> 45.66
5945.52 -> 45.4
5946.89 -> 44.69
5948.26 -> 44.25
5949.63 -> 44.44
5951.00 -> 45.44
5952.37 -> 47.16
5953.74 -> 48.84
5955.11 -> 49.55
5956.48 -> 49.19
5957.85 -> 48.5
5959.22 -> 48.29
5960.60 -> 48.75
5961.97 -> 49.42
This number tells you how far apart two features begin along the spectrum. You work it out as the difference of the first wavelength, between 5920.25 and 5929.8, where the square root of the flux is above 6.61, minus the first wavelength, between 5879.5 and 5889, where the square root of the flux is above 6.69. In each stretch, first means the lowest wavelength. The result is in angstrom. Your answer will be 40.8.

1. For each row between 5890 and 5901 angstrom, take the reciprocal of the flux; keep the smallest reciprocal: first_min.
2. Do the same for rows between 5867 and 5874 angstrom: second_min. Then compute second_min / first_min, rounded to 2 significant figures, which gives 0.98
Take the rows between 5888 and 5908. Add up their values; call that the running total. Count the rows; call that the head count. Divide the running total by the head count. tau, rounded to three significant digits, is 41.6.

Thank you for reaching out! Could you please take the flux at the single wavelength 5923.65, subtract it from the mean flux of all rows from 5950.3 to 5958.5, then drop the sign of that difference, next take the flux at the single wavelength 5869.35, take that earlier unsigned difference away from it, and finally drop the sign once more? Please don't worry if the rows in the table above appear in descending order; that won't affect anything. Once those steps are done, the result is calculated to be 40.1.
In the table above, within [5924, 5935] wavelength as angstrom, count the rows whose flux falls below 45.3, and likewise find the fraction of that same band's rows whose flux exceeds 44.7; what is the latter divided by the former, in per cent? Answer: 7.5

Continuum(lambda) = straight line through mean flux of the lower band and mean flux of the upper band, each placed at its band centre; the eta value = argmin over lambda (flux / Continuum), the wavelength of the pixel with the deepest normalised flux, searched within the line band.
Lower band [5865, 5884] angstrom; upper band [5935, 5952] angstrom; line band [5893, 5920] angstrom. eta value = 5907.31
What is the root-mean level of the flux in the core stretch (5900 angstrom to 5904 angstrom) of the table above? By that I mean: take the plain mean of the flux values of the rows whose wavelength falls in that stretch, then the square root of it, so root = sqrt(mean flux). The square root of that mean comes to 6.62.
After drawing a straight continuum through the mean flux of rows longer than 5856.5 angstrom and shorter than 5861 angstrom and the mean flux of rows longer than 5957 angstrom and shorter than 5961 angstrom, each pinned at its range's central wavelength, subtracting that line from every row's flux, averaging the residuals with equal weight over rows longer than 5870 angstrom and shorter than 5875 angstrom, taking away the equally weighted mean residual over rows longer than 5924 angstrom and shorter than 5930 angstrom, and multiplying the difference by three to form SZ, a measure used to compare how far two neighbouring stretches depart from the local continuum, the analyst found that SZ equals 11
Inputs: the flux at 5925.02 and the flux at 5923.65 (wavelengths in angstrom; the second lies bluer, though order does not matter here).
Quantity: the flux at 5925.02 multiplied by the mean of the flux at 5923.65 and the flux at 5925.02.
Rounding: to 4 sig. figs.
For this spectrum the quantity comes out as 1865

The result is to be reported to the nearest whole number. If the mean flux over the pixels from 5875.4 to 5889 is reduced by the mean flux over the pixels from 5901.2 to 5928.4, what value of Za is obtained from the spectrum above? 0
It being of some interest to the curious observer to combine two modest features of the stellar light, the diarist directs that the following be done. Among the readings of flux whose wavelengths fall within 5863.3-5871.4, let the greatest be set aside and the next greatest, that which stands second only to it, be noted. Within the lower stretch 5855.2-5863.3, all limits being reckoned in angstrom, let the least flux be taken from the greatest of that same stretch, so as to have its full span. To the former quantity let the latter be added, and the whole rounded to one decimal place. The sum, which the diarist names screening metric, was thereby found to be 49.9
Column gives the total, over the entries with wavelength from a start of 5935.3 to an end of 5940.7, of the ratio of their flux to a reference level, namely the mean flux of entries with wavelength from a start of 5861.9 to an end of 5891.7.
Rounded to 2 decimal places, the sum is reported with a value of 4.31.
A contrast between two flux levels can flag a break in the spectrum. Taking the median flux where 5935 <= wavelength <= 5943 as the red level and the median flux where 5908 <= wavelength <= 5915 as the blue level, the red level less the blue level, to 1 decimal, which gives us 1.7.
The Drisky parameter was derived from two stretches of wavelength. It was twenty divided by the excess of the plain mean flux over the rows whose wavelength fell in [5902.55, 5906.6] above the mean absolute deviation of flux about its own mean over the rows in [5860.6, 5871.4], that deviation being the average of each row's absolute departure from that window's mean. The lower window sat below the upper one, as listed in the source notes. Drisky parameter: 0.471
